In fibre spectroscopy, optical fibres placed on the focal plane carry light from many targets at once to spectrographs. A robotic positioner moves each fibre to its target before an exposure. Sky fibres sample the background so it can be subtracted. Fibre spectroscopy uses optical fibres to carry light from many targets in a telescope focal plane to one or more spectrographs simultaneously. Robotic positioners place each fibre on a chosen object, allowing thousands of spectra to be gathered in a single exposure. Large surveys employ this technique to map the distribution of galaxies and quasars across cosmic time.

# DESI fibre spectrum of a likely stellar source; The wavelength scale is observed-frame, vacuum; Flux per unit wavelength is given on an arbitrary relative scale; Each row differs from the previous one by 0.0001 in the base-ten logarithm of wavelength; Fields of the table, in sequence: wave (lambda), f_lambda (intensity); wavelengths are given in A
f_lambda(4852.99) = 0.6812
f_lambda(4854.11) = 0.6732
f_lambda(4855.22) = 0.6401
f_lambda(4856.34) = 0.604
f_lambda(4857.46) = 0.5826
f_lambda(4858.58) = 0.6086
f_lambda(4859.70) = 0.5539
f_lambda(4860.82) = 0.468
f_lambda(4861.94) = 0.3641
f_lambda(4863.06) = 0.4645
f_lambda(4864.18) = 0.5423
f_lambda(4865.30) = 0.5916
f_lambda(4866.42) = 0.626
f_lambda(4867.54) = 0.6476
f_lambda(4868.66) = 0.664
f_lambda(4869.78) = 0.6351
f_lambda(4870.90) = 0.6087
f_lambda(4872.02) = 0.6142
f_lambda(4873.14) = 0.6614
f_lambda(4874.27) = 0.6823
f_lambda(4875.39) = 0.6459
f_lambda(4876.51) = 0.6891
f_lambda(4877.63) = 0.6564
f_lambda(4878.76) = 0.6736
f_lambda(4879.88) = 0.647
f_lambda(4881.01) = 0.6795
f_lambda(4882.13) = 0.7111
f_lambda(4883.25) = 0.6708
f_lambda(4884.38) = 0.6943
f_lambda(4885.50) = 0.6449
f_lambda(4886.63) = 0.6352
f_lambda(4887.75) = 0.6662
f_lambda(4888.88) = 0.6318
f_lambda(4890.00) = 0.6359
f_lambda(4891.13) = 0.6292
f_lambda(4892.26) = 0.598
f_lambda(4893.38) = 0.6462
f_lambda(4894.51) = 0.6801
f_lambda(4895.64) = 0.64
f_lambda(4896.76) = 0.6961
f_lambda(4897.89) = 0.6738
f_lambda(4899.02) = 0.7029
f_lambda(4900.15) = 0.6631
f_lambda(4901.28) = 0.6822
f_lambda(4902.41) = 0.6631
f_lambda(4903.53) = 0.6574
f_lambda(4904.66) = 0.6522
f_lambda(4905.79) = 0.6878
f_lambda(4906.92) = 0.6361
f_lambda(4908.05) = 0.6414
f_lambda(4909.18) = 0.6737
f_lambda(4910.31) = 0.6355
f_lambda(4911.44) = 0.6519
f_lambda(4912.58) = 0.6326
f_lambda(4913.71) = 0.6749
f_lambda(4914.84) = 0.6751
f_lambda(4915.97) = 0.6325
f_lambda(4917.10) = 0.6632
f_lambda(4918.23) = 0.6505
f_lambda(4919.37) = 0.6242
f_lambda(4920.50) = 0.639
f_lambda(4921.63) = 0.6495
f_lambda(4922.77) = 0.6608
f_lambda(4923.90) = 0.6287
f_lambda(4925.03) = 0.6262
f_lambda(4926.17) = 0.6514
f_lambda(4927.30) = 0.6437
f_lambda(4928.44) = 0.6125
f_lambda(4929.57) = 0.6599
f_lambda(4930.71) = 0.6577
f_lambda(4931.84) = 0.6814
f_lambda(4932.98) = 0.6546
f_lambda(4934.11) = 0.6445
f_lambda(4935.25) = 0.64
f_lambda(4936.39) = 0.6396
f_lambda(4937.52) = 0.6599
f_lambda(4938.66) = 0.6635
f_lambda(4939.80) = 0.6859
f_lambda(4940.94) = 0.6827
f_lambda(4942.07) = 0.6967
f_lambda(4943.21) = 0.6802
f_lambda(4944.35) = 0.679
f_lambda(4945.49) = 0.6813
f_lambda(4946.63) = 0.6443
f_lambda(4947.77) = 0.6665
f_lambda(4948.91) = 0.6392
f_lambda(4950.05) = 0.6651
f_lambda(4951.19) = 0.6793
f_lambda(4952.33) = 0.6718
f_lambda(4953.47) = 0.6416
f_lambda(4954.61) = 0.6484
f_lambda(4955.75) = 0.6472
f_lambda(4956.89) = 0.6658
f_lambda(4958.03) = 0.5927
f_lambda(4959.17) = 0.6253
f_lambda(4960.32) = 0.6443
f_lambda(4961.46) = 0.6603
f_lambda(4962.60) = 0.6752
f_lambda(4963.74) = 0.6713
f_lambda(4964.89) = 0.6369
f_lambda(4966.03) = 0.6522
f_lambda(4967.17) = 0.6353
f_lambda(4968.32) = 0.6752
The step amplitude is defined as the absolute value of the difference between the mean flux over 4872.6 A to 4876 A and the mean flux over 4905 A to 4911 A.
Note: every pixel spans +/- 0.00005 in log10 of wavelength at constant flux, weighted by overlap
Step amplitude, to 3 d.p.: 0.008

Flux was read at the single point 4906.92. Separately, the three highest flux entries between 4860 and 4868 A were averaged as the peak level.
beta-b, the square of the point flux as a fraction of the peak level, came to 1.05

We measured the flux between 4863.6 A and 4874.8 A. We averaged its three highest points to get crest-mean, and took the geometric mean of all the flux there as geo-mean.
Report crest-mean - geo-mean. 0.043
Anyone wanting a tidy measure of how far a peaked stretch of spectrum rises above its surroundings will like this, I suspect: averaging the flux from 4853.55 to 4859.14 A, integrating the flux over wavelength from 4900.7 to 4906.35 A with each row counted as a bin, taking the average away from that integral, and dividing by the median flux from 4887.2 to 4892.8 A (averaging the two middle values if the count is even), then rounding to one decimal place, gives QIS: 5.0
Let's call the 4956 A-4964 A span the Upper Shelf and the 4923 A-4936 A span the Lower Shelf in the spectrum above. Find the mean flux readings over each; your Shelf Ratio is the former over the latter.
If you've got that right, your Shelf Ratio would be 1.00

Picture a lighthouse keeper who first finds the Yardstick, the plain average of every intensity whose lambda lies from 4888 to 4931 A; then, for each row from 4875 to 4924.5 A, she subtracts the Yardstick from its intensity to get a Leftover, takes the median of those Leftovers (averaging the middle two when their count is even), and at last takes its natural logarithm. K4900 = -5.9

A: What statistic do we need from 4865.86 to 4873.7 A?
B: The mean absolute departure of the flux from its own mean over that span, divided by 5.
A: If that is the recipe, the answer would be 0.0036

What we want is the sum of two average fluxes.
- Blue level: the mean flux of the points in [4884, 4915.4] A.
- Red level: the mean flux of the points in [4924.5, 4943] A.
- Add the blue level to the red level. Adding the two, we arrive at 1.31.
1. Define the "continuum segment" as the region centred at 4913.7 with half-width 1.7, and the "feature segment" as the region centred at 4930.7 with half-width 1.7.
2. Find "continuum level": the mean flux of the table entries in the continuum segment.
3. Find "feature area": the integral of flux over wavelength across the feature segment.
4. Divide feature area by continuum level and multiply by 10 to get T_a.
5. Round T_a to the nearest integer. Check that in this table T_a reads 34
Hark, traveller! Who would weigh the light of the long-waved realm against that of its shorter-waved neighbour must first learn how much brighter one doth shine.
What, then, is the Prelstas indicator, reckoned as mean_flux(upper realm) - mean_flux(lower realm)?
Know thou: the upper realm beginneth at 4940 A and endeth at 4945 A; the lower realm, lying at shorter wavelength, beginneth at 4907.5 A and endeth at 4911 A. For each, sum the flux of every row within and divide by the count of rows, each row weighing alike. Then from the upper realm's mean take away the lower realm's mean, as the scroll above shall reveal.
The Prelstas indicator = 0.034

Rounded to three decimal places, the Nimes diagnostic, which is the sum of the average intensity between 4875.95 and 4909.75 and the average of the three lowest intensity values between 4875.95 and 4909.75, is 1.282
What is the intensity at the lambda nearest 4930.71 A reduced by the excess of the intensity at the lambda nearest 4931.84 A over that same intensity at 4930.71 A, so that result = 0.63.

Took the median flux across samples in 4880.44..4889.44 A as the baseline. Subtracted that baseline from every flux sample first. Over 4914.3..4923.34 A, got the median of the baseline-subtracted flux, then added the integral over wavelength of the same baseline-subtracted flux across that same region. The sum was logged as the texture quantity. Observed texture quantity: -0.19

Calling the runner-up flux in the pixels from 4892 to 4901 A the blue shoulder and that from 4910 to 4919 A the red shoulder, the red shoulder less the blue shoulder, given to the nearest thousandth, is -0.021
